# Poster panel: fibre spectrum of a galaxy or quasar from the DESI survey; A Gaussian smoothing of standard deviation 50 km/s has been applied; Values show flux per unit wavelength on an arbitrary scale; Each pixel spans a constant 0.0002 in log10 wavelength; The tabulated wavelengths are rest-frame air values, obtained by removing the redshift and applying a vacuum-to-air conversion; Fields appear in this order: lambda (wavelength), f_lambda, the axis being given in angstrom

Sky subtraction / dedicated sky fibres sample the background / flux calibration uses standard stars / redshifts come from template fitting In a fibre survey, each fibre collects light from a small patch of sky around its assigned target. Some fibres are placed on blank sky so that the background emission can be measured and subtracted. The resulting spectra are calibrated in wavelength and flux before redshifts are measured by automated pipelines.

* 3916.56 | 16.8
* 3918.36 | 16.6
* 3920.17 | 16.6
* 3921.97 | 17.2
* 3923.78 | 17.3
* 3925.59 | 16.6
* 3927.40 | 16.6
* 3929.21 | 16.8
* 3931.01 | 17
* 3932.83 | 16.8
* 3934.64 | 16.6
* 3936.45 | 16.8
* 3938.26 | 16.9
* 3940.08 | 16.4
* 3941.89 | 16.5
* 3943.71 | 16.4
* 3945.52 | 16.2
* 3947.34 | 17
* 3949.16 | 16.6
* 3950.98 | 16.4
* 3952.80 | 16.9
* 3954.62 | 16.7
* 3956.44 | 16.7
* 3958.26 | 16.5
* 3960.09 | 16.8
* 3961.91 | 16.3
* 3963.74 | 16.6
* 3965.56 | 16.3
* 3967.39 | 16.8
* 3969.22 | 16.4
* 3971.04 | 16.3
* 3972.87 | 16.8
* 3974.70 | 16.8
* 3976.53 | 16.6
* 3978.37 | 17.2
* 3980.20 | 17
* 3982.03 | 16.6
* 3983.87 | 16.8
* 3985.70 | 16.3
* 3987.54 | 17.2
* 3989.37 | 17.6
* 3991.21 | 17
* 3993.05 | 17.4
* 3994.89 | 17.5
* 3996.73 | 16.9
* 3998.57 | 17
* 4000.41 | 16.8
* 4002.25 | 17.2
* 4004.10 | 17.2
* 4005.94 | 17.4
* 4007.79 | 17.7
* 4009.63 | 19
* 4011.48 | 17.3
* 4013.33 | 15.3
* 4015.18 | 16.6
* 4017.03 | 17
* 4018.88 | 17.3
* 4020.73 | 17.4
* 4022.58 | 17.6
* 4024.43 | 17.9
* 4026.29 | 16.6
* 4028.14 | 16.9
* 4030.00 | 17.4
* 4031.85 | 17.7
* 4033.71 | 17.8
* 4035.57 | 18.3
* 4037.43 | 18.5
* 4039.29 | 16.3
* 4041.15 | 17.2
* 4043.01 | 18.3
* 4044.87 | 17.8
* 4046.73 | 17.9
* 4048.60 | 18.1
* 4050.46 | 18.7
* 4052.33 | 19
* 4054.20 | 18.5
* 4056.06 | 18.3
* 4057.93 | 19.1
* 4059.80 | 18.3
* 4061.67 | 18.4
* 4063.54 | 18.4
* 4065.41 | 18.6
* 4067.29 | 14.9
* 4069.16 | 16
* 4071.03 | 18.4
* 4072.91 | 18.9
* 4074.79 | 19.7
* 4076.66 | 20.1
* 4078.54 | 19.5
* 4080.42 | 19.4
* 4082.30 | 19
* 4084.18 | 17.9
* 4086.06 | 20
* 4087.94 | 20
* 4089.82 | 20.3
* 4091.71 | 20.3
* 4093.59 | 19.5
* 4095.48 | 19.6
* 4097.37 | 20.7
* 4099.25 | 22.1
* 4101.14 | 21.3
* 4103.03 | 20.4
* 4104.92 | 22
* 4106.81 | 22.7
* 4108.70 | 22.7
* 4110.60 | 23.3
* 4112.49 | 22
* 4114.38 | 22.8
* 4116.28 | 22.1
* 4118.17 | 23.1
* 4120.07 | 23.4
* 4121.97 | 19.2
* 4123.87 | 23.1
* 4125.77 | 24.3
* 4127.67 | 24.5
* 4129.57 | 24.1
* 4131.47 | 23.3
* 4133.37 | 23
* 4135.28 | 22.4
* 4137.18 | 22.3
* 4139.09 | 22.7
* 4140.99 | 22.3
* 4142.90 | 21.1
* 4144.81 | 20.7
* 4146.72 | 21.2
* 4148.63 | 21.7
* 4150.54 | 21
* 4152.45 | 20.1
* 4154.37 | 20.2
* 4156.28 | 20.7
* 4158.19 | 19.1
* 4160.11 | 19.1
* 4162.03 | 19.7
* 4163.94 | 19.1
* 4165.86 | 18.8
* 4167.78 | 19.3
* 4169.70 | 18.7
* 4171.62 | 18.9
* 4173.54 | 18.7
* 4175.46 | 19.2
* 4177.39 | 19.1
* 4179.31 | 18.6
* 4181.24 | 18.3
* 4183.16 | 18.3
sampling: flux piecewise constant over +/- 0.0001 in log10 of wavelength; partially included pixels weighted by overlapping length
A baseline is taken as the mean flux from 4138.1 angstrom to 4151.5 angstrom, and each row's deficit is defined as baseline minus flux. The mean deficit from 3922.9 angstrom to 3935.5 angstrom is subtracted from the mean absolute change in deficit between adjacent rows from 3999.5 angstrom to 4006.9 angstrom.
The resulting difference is -4.51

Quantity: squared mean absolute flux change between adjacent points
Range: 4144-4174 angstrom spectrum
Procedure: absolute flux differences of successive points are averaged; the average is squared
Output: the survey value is 0.27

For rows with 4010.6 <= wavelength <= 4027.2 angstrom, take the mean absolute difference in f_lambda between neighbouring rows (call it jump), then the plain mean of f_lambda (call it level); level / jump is 23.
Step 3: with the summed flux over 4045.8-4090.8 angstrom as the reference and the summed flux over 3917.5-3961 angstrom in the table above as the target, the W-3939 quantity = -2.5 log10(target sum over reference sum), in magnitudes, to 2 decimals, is 0.12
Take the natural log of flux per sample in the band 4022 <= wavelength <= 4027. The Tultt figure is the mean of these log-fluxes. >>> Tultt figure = 2.85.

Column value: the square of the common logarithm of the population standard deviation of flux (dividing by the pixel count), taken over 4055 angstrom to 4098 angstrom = 0.01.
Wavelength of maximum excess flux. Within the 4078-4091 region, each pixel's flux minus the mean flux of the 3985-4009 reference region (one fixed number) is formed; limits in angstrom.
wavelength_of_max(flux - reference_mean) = 4089.82 angstrom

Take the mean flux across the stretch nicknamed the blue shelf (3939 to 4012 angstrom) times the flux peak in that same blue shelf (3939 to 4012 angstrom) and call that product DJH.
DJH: 321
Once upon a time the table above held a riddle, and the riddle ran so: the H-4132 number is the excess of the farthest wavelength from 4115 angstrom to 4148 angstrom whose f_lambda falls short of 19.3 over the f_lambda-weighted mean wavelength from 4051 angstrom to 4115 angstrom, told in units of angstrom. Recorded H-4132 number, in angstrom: 37.3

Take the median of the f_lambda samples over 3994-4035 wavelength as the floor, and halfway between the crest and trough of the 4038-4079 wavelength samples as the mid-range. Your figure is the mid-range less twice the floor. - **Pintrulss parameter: -17.1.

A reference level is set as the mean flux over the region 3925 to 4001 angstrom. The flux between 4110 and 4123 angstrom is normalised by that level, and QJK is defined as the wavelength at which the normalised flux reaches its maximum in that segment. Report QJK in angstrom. 4120.07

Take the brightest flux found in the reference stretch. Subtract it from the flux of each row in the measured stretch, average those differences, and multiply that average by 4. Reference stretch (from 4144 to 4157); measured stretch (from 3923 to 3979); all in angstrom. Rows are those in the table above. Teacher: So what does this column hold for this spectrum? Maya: -20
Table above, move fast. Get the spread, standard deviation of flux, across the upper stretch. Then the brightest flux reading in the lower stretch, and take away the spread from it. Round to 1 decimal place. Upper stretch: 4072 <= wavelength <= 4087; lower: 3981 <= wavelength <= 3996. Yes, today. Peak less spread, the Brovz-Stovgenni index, 16.9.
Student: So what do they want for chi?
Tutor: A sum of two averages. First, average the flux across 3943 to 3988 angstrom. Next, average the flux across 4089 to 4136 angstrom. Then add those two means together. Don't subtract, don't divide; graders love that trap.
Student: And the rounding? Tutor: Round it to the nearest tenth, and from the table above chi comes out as 38.7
